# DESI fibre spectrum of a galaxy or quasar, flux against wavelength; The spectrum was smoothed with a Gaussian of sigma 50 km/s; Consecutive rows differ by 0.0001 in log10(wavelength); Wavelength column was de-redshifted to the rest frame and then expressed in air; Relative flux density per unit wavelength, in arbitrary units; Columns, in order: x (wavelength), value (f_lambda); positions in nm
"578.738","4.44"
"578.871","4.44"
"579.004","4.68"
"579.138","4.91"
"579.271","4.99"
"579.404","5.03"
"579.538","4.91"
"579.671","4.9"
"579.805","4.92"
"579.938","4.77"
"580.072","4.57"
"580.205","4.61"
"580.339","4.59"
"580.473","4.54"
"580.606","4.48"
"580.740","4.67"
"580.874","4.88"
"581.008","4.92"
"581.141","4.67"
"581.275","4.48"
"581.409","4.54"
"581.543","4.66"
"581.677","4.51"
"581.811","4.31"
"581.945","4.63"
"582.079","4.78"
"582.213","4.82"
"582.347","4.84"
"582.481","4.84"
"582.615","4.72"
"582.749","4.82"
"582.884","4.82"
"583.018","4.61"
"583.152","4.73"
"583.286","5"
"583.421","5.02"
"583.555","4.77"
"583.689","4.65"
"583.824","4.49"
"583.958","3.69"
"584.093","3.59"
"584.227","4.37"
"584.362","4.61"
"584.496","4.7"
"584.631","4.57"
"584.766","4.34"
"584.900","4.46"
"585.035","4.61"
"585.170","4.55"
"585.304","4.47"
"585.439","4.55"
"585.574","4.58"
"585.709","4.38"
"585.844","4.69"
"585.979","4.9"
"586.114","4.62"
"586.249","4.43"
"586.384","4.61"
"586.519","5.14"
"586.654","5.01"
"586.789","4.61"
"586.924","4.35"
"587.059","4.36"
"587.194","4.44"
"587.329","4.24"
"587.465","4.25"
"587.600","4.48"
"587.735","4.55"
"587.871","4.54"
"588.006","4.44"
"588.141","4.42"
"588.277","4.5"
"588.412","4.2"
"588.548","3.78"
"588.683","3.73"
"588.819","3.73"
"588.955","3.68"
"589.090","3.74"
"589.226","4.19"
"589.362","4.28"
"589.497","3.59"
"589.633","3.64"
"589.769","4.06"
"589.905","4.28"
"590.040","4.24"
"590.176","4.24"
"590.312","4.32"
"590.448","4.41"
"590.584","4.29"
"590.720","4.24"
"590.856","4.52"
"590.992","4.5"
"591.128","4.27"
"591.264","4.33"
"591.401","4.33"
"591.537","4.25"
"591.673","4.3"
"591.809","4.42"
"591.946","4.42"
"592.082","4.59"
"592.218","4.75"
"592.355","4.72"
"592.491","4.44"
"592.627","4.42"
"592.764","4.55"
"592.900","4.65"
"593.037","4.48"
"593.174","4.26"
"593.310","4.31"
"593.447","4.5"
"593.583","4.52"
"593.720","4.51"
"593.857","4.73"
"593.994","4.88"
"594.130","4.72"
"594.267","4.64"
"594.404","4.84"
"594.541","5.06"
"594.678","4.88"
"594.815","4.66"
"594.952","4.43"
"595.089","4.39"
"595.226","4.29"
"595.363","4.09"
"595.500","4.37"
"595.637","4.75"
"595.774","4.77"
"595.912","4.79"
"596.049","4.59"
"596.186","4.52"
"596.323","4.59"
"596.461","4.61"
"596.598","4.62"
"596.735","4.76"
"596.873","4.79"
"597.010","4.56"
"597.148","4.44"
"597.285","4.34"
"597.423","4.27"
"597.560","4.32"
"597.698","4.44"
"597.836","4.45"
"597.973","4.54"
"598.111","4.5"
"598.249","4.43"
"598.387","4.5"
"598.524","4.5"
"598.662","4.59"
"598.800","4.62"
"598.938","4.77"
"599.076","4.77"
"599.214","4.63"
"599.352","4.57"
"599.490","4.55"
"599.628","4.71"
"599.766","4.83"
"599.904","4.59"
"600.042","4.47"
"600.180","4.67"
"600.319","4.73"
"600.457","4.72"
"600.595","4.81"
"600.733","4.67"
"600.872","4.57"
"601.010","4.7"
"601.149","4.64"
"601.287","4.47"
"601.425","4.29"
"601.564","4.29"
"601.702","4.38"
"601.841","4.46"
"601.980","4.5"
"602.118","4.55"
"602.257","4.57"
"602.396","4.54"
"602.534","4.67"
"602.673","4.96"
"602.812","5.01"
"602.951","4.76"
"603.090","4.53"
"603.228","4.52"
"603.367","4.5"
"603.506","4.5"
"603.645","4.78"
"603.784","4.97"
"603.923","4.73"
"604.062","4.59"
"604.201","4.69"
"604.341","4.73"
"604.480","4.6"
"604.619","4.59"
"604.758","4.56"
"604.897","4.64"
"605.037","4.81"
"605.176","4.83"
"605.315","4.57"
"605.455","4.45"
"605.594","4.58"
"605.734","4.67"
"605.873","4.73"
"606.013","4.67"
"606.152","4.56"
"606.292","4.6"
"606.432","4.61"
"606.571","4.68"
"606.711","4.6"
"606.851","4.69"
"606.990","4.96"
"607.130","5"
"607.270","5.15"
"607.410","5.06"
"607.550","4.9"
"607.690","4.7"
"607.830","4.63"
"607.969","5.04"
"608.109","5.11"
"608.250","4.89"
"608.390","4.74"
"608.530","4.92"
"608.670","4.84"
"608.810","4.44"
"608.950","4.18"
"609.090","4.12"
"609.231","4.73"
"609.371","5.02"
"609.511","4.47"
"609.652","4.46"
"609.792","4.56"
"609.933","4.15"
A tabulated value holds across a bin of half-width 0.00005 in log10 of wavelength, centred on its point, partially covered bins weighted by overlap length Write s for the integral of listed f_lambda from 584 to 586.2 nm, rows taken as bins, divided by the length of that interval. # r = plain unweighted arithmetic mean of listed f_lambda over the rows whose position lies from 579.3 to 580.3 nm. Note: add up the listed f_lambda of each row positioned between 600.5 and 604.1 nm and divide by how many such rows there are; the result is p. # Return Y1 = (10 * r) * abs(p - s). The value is 6.0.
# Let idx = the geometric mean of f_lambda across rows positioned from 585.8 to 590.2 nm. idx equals 4.28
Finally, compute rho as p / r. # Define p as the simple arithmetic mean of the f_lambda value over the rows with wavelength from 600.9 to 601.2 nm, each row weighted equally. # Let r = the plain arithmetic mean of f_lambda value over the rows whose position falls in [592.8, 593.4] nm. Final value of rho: 1.1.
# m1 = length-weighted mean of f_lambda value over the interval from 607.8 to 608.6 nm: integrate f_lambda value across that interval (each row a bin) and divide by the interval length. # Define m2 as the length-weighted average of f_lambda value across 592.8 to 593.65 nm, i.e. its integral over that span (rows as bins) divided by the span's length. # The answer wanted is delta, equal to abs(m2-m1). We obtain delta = 0.44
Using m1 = 4.90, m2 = 4.46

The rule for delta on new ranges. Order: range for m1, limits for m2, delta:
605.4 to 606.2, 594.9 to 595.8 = 0.19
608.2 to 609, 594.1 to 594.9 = 0.11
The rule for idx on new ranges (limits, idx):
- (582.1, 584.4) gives 4.59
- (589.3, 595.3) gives 4.43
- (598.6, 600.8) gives 4.67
